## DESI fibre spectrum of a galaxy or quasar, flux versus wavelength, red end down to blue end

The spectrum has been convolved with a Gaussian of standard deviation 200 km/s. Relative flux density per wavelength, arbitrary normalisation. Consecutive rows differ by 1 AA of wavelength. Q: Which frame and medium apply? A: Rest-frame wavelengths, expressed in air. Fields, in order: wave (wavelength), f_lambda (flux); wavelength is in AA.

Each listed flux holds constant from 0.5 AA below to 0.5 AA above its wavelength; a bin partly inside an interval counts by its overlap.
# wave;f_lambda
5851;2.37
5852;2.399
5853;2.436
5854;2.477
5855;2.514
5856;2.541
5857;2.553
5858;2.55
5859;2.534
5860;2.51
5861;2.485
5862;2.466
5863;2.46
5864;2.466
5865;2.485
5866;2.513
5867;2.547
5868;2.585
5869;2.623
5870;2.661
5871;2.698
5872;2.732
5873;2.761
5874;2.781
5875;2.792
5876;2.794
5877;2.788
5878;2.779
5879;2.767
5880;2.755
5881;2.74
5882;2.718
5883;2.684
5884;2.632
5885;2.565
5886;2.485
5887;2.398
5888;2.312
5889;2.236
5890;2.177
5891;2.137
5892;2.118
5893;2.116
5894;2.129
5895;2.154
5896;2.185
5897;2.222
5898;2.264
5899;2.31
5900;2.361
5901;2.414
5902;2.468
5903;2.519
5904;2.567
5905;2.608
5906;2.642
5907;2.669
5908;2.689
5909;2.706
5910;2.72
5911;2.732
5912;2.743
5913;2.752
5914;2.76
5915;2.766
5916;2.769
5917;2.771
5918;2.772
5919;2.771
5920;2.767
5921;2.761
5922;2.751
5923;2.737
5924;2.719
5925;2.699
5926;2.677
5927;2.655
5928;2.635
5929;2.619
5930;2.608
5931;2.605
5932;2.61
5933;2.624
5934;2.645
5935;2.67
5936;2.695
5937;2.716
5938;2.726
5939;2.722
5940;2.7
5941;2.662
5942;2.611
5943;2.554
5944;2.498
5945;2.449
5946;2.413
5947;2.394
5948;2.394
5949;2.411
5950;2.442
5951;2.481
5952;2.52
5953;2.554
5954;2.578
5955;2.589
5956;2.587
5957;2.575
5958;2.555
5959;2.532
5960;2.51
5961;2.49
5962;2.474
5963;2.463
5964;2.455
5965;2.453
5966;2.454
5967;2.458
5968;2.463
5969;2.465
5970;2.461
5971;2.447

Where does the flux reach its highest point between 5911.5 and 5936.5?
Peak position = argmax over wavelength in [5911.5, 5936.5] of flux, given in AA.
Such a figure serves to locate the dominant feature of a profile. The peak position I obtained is 5918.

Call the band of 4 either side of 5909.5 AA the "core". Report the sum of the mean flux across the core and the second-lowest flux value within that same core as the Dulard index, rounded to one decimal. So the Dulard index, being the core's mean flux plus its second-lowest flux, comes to 5.4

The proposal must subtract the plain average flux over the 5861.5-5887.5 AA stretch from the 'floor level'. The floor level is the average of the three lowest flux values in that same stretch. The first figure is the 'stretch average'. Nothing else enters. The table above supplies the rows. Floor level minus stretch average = -0.200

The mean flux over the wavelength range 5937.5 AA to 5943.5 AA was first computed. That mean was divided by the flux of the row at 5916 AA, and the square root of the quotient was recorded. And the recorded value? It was 0.98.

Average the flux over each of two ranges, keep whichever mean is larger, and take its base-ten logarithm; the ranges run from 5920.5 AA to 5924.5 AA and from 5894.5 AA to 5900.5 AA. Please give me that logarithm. 0.438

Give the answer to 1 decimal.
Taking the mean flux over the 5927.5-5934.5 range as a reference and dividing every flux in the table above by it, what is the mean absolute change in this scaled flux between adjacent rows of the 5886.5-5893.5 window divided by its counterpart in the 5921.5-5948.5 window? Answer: 2.0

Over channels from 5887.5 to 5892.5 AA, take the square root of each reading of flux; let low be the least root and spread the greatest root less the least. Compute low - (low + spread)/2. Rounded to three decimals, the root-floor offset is 0.695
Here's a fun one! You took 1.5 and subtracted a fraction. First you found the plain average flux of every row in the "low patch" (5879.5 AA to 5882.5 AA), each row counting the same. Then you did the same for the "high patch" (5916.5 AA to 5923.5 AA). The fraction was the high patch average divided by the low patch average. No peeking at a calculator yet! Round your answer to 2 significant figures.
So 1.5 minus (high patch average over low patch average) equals 0.49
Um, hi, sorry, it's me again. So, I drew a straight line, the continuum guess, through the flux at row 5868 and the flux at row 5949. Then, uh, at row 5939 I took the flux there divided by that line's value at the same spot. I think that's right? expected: 1.12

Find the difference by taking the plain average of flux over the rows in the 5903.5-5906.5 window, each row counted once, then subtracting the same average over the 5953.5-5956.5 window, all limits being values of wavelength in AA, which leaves 0.02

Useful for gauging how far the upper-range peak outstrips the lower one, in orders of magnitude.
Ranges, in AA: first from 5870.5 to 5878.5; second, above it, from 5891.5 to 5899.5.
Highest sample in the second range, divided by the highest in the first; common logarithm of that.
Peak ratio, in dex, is -0.08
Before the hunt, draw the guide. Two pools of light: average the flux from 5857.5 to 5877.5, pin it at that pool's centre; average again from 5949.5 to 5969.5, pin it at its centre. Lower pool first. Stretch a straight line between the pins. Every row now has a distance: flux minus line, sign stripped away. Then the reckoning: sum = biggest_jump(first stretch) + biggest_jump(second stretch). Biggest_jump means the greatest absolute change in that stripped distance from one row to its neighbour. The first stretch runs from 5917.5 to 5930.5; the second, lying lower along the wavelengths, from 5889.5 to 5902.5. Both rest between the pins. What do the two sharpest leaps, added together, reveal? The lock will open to 0.076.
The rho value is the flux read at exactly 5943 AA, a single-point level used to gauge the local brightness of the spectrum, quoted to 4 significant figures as 2.554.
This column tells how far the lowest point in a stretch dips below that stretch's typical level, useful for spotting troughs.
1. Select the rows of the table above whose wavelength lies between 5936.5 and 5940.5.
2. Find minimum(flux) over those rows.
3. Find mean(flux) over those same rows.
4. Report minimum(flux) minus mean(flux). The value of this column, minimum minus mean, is -0.016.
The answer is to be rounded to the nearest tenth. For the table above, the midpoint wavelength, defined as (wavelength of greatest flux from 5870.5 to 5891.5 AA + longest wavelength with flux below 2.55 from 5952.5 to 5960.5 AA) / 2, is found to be 5918.0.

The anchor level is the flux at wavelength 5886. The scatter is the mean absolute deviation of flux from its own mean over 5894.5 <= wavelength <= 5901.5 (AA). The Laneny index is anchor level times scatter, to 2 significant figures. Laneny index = 0.19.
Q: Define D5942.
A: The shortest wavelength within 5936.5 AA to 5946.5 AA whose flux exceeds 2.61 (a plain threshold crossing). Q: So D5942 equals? 5937 AA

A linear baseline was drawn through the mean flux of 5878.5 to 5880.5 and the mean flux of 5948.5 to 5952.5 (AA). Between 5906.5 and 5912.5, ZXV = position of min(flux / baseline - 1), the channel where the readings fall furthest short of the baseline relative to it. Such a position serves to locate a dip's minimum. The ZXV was 5907 AA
